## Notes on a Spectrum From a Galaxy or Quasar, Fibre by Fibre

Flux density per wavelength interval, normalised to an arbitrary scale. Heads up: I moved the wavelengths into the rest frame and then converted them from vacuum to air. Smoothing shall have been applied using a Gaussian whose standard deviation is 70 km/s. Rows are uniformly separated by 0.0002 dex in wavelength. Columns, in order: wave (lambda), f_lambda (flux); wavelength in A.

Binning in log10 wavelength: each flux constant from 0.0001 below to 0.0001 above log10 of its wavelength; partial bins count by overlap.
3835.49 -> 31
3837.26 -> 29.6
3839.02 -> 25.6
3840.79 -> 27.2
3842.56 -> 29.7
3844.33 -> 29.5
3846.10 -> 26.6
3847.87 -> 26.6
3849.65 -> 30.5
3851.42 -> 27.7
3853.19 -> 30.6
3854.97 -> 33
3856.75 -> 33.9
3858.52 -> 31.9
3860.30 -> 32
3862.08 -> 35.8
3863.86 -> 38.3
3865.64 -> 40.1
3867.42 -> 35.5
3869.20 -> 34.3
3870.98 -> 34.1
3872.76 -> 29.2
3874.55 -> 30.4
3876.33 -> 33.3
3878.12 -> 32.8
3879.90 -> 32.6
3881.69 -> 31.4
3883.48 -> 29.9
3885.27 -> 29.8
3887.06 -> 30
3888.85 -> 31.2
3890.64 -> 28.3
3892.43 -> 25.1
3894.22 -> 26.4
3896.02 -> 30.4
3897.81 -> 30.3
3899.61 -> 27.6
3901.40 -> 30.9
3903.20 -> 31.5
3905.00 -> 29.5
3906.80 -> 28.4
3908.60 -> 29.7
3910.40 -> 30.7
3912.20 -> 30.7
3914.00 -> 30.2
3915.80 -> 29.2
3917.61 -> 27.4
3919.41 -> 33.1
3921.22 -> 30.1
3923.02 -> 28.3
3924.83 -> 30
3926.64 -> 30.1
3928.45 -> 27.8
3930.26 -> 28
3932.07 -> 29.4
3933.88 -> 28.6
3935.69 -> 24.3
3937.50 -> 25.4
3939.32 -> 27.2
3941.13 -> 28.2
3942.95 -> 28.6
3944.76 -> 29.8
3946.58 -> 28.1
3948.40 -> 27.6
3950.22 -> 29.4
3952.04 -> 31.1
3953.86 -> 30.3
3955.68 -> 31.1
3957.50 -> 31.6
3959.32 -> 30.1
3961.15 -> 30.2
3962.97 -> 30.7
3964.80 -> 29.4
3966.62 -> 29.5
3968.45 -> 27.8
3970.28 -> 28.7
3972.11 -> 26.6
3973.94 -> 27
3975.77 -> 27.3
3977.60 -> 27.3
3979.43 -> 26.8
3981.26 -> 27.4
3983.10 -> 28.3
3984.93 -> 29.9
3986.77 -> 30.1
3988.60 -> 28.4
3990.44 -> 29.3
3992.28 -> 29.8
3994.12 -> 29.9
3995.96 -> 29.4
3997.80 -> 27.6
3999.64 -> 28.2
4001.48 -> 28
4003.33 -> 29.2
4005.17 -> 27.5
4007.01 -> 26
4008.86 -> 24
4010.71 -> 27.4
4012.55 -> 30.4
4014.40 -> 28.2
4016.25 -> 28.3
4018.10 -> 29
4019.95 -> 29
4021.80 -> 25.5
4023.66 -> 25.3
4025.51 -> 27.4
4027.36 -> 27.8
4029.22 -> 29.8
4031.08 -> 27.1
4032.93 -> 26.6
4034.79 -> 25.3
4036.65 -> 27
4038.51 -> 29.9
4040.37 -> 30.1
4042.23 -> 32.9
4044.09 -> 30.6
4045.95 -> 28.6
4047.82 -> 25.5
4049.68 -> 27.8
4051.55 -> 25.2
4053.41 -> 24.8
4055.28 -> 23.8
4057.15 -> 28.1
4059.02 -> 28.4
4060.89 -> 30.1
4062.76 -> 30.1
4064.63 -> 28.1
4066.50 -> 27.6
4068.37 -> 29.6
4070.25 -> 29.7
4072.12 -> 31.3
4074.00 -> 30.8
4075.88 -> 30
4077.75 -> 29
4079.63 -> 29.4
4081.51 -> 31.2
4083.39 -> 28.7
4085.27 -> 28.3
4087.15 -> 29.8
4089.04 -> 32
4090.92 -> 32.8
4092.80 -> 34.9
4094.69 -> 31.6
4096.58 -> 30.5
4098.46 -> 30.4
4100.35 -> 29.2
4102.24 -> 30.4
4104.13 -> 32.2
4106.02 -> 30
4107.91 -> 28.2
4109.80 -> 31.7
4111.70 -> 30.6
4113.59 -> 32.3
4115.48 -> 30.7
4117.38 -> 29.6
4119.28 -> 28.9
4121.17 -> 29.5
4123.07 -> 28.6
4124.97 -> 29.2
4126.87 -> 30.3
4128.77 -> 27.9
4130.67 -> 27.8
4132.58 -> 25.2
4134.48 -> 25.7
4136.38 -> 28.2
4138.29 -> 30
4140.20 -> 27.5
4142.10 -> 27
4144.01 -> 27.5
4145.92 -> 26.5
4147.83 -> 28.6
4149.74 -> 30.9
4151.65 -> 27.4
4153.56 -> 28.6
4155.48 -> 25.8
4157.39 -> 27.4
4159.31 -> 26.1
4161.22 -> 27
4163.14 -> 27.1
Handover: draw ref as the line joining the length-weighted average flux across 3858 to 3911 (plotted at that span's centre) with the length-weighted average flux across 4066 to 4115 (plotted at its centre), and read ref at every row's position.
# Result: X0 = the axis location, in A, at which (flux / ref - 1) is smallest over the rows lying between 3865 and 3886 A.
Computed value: 3872.76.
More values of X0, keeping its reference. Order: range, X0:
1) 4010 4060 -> 4055.28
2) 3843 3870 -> 3846.10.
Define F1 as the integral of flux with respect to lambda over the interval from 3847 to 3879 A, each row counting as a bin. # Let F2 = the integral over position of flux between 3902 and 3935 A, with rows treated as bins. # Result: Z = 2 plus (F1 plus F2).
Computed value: 2027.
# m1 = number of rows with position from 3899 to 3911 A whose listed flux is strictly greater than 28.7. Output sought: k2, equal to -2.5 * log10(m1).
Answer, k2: -1.75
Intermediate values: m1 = 5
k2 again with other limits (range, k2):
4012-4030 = -1.51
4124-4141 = -1.19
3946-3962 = -2.11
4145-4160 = 0.00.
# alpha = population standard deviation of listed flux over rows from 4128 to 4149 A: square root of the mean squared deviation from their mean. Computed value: 1.3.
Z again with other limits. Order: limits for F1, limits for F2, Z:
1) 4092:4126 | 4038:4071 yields 1973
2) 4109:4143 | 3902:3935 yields 1961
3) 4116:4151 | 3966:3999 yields 1929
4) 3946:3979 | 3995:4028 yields 1875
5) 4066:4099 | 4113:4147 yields 1974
